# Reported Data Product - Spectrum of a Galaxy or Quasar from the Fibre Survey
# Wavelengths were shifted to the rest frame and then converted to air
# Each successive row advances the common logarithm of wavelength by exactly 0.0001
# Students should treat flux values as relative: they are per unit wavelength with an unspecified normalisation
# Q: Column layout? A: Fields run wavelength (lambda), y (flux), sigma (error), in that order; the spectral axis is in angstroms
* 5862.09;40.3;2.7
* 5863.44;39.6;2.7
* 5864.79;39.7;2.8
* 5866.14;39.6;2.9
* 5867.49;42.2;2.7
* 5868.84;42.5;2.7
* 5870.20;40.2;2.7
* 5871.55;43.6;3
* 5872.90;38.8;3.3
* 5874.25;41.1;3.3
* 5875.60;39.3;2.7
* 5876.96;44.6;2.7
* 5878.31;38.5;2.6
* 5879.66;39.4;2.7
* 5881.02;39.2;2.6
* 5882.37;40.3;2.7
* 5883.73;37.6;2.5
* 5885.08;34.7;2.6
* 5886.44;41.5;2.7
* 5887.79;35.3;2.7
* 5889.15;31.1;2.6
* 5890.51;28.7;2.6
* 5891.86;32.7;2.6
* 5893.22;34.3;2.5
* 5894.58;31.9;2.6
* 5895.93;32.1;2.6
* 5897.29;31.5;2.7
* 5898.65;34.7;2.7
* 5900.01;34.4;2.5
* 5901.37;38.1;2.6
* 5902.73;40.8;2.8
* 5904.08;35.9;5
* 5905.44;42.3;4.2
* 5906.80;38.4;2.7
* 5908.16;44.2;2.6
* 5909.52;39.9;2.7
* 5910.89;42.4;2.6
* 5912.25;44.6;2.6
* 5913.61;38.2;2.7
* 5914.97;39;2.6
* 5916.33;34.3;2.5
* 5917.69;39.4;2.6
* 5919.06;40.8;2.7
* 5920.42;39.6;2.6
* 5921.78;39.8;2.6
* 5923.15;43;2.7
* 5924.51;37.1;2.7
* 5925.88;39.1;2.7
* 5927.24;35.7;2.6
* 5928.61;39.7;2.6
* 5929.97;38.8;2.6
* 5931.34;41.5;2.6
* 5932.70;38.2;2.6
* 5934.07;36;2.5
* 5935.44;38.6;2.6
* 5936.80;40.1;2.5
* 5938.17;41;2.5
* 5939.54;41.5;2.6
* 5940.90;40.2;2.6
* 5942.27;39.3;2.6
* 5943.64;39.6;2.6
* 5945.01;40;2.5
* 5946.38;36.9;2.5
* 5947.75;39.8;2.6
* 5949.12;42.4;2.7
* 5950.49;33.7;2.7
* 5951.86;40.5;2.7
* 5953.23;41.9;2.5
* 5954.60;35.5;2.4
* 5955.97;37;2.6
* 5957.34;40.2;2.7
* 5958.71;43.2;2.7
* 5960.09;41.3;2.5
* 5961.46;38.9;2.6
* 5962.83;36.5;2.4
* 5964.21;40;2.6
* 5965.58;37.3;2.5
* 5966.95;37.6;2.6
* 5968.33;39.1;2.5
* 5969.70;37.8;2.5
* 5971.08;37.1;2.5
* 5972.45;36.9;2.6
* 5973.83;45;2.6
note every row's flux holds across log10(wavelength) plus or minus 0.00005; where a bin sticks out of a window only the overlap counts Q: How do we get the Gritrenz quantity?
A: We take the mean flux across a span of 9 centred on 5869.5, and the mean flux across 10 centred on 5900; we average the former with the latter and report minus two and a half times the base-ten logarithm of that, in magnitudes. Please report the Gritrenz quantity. -3.96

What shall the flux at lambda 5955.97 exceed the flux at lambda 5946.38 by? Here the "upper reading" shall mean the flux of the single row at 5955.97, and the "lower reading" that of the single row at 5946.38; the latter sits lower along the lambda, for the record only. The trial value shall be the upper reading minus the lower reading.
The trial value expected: 0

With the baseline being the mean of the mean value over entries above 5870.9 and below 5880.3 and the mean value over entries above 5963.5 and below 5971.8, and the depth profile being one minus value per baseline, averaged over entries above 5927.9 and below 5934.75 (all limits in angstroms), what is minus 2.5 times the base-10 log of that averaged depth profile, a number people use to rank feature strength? 4.5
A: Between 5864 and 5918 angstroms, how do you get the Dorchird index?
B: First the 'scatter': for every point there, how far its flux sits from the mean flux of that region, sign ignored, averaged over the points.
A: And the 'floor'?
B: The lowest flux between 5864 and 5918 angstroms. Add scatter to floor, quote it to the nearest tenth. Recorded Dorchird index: 32.0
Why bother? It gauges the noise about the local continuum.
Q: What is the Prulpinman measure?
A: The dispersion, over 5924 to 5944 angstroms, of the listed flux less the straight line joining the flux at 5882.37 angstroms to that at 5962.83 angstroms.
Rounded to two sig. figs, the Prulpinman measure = 1.9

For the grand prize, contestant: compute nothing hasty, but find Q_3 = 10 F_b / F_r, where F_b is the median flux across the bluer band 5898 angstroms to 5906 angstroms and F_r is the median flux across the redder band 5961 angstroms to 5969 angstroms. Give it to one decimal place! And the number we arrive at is 9.7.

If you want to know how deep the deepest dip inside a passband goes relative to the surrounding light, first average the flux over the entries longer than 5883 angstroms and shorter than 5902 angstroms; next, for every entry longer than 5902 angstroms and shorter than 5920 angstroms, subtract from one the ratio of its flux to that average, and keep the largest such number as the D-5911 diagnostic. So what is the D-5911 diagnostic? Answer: 0.00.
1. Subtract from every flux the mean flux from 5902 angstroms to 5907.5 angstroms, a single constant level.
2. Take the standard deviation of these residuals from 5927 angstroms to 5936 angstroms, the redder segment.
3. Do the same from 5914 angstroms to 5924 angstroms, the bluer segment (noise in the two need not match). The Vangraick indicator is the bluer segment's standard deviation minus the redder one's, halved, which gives 0.3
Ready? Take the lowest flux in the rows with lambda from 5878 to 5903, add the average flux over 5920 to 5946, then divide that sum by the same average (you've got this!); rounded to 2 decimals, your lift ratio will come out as 1.73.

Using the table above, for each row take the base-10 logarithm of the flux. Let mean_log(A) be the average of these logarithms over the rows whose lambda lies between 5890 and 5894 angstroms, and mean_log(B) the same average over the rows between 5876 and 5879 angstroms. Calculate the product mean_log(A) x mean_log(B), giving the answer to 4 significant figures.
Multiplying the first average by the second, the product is 2.430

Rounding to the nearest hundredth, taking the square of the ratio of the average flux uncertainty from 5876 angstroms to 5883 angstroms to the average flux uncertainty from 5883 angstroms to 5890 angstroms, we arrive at 1.03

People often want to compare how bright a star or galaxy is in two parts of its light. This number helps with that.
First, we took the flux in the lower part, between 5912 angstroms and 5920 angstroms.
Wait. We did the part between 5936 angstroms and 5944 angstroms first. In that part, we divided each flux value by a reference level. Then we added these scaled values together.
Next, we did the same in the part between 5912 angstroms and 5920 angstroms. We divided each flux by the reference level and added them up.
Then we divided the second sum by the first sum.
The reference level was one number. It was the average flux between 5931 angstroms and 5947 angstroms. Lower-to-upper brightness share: 0.98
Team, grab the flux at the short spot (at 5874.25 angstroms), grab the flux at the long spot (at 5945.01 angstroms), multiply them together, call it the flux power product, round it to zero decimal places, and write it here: 1644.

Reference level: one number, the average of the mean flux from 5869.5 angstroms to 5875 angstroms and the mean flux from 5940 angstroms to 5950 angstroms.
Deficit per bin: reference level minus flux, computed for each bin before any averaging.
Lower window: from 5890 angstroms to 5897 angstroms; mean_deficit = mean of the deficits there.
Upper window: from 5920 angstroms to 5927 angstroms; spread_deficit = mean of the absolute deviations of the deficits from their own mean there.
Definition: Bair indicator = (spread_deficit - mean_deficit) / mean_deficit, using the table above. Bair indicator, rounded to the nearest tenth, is -0.8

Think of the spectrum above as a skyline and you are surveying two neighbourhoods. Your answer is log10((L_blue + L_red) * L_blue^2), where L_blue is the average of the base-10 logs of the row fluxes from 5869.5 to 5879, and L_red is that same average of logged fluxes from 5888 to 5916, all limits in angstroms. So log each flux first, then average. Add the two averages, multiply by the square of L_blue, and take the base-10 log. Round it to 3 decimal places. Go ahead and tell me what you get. 0.916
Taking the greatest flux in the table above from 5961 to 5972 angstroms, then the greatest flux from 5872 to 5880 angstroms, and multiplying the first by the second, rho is 1784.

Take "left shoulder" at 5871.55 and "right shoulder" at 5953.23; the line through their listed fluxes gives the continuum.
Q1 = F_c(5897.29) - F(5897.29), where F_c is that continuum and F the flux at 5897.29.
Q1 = 12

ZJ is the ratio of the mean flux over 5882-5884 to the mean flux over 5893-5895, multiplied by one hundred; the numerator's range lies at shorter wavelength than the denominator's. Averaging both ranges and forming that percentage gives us 118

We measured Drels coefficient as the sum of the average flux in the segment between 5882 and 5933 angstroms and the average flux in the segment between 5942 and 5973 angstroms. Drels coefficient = 76.5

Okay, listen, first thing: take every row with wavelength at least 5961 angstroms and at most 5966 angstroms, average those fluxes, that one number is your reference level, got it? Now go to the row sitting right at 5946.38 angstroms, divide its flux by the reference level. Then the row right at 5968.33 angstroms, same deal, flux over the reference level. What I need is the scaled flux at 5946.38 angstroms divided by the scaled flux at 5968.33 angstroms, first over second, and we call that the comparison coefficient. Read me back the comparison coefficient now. 0.94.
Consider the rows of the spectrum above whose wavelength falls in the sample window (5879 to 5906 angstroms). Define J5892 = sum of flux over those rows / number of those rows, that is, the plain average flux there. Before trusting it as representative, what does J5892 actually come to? 36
